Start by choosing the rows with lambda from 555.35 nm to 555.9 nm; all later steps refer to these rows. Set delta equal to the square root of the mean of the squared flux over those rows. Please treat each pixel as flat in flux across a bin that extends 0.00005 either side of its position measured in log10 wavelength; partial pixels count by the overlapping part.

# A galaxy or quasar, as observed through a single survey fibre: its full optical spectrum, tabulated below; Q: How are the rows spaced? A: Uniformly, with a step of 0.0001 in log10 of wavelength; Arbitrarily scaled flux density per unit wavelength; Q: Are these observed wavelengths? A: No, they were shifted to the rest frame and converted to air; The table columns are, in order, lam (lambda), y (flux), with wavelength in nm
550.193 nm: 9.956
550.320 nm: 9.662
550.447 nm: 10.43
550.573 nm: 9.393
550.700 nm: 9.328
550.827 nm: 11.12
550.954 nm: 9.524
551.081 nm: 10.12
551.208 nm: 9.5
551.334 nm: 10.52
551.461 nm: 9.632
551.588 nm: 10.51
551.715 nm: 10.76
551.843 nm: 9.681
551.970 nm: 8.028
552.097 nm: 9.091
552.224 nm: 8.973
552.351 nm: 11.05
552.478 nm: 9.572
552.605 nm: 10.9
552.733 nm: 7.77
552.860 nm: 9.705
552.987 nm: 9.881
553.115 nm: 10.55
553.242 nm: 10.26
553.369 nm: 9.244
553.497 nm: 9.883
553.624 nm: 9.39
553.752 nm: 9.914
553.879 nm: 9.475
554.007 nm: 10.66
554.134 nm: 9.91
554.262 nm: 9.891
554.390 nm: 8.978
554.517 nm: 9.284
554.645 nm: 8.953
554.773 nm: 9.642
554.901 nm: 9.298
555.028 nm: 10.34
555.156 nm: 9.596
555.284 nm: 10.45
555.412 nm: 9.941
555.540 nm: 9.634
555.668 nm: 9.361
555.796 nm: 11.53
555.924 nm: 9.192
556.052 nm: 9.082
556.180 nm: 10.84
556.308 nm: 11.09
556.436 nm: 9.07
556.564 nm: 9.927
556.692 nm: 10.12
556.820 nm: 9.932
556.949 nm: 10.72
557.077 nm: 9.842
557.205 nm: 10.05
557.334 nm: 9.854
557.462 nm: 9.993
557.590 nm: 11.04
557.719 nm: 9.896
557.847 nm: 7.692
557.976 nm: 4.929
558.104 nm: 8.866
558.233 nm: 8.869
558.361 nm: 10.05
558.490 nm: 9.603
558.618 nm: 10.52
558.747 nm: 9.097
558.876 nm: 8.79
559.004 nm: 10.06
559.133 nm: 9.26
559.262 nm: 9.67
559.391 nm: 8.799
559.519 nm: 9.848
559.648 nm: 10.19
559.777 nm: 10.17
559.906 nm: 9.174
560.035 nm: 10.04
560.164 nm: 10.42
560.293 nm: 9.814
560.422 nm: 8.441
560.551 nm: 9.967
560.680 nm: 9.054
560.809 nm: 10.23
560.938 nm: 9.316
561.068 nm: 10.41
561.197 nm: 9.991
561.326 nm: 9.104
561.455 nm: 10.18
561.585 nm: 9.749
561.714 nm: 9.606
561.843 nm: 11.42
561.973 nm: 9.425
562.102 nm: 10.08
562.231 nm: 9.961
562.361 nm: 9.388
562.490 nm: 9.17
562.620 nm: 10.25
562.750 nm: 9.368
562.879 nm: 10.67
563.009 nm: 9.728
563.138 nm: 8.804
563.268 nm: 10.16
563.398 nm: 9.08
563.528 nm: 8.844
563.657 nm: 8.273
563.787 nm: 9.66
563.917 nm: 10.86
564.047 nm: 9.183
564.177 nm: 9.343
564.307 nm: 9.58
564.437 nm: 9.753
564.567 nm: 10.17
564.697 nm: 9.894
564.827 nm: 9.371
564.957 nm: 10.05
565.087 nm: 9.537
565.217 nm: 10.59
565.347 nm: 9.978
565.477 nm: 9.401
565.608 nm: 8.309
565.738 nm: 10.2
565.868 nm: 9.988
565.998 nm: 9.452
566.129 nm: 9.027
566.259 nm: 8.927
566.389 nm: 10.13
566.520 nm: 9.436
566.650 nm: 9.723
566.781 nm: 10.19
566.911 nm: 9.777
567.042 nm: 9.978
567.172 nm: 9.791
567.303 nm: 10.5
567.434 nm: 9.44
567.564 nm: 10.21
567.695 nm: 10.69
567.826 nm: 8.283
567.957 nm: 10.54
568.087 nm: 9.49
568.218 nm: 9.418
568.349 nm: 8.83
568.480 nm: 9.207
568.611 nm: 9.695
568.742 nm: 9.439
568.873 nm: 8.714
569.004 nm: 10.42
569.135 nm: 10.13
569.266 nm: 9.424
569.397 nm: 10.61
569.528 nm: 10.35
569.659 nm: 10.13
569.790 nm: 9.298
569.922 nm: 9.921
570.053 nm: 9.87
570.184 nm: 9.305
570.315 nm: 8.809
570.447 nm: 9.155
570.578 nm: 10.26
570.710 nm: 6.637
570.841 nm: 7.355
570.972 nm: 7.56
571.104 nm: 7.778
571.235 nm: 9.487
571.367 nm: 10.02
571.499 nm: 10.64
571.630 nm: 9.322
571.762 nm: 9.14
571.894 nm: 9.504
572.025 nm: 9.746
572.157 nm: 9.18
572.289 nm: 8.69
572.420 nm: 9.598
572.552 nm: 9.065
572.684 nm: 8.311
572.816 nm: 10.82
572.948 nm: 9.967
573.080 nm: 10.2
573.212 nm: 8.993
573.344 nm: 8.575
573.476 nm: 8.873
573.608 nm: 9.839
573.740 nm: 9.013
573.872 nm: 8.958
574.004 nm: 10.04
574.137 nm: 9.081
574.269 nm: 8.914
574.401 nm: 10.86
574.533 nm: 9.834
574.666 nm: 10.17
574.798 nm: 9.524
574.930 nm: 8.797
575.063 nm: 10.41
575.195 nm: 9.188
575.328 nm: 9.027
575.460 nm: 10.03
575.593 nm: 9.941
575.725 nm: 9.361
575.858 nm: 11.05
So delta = 10.2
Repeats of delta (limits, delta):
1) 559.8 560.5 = 9.6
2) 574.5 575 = 9.6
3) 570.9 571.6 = 9.2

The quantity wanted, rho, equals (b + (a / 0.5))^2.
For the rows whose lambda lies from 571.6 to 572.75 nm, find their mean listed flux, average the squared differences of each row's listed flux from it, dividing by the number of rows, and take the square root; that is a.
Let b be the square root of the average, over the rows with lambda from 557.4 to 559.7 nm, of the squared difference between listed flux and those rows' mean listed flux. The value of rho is 4.6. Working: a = 0.4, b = 1.30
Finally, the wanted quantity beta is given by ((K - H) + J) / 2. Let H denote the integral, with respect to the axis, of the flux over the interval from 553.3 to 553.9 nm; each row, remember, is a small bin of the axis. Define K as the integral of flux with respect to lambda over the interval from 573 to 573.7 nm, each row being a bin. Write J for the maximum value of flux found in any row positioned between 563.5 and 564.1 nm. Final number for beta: 5.81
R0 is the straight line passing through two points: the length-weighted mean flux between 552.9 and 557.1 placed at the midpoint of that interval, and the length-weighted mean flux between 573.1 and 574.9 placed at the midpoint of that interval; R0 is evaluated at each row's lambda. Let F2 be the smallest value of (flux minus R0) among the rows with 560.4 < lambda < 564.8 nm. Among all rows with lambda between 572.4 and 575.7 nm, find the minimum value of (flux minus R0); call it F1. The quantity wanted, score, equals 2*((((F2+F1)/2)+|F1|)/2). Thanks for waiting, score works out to -0.1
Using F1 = -1.2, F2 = -1.41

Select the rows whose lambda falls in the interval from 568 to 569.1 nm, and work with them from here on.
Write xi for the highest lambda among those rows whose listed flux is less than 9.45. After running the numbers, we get 568.873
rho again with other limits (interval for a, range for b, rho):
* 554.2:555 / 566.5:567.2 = 0.8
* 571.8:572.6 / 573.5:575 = 1.8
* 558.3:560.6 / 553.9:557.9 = 3.7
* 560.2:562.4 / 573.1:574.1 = 3.2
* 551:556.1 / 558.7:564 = 4.6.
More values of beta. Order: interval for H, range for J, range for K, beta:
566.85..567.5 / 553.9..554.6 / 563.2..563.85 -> 5.10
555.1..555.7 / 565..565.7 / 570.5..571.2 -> 5.16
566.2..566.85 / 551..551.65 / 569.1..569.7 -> 5.15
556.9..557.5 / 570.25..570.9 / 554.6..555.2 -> 4.98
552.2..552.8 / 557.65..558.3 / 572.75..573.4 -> 5.20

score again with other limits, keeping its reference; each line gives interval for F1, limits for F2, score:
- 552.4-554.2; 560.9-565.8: 0.4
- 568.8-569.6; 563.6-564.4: -0.3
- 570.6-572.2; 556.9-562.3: -1.0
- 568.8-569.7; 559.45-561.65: -0.2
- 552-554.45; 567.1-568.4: 0.4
